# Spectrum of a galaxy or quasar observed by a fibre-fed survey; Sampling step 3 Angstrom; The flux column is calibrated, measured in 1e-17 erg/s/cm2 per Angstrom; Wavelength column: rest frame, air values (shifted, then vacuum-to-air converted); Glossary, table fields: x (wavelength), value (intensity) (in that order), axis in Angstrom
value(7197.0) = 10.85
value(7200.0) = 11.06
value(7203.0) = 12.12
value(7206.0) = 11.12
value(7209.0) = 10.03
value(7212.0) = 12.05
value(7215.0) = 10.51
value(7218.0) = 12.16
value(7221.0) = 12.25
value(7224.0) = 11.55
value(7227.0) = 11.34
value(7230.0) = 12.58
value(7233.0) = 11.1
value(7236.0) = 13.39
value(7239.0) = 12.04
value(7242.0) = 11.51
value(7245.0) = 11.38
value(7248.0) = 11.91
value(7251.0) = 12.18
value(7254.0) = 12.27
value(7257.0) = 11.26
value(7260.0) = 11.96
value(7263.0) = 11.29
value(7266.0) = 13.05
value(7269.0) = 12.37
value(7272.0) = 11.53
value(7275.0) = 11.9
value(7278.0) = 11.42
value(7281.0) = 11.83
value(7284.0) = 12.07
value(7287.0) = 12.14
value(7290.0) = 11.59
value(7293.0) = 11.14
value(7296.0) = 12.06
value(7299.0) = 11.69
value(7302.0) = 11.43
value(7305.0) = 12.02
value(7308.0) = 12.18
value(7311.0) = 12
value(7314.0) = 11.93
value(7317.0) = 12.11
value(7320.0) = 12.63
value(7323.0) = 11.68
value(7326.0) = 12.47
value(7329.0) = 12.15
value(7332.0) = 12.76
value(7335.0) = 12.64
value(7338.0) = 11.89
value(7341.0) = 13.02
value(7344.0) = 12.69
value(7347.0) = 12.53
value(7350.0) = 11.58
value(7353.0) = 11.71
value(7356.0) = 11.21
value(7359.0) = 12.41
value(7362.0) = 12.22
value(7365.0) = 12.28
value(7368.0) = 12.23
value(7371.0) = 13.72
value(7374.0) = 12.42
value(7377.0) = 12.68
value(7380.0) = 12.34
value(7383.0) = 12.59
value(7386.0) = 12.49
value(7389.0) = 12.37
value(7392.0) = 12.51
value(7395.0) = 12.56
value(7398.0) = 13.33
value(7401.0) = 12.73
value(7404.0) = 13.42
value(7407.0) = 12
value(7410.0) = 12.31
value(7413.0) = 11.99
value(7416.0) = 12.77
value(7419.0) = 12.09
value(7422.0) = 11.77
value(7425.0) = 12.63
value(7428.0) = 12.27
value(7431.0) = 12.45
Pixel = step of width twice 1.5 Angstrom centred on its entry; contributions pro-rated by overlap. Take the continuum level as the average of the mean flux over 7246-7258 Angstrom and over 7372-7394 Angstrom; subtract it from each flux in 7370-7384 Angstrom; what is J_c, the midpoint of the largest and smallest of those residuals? 0.8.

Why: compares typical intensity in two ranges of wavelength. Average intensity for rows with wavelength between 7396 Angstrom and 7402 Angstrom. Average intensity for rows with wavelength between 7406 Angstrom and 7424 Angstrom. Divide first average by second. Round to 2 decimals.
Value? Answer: 1.07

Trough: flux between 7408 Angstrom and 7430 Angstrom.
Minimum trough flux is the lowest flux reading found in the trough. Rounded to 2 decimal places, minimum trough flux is 11.77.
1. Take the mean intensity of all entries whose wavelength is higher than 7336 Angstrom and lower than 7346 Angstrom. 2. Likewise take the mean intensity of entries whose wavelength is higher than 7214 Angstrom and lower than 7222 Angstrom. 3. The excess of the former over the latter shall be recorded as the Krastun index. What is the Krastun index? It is 0.9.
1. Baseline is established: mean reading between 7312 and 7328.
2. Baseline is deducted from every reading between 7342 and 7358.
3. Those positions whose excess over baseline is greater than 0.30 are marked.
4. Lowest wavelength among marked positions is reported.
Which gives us 7344.0 Angstrom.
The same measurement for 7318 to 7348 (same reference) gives 7320.0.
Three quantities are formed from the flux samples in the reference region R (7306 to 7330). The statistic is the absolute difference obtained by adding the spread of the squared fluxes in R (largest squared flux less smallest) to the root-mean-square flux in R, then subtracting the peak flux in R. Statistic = 23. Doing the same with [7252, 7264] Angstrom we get 23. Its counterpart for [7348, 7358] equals 11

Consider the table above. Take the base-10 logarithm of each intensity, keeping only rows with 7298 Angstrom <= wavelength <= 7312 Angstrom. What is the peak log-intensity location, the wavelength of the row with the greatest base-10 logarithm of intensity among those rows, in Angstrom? 7308.0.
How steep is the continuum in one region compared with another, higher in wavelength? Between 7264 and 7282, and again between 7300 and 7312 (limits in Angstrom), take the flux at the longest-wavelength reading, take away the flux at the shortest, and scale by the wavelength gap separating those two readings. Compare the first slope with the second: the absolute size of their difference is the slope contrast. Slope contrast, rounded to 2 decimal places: 0.14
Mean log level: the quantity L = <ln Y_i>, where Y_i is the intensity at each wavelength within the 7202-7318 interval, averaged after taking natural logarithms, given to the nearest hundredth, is 2.47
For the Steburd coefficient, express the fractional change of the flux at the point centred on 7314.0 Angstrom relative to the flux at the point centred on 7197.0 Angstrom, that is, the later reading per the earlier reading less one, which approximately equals 0.10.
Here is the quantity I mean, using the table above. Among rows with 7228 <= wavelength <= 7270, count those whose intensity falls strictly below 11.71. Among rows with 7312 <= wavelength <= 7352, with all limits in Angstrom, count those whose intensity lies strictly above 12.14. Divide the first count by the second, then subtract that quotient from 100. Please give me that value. 99.4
